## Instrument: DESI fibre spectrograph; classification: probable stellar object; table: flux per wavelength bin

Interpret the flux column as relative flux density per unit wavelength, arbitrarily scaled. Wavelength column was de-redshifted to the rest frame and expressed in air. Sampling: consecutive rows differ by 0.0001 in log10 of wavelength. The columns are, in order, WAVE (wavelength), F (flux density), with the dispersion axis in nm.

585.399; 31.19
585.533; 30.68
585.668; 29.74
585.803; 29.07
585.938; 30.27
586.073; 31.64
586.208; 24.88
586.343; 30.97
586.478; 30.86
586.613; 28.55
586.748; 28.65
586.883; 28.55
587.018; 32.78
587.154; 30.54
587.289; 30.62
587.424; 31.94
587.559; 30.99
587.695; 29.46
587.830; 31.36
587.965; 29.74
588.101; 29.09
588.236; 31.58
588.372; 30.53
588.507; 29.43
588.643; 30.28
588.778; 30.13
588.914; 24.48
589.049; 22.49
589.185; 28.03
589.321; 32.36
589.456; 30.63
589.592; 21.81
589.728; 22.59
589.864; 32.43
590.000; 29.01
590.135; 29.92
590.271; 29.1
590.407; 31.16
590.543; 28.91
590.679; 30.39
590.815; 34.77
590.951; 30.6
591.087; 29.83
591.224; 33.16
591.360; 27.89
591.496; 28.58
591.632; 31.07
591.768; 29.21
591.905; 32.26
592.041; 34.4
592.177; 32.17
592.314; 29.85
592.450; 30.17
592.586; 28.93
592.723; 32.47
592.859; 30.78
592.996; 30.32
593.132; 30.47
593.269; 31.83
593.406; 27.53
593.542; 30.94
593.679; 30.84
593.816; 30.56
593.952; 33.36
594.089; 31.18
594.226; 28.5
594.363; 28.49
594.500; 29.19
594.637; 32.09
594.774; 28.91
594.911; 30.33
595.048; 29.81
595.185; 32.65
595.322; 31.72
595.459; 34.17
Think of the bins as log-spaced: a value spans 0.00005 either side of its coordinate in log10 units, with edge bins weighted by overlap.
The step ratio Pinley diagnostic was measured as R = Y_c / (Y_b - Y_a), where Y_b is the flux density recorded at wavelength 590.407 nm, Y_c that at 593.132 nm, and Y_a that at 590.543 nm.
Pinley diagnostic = 14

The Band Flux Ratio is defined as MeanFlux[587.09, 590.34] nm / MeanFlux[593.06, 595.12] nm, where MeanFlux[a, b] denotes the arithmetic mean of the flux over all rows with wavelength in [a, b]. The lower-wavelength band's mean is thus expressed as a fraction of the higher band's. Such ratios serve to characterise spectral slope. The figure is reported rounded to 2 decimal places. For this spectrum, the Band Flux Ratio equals 0.96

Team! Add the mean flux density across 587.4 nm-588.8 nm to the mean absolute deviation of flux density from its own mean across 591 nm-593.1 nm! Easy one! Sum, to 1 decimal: 31.9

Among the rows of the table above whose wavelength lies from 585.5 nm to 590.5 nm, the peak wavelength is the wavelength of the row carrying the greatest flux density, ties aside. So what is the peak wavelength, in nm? 587.018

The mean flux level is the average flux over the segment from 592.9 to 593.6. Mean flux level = 30.2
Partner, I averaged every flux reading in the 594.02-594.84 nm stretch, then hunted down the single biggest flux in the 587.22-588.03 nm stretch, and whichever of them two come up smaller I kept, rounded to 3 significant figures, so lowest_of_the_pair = 29.7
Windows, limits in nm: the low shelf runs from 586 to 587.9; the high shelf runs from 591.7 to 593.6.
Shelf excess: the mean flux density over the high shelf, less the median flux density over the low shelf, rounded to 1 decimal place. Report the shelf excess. 0.1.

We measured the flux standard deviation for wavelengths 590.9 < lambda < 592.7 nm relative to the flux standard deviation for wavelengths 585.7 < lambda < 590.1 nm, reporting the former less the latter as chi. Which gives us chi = -1.0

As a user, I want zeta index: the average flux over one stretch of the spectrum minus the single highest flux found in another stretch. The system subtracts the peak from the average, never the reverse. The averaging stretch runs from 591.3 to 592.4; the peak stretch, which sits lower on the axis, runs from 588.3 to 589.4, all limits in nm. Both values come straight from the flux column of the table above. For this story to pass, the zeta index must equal -1.7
